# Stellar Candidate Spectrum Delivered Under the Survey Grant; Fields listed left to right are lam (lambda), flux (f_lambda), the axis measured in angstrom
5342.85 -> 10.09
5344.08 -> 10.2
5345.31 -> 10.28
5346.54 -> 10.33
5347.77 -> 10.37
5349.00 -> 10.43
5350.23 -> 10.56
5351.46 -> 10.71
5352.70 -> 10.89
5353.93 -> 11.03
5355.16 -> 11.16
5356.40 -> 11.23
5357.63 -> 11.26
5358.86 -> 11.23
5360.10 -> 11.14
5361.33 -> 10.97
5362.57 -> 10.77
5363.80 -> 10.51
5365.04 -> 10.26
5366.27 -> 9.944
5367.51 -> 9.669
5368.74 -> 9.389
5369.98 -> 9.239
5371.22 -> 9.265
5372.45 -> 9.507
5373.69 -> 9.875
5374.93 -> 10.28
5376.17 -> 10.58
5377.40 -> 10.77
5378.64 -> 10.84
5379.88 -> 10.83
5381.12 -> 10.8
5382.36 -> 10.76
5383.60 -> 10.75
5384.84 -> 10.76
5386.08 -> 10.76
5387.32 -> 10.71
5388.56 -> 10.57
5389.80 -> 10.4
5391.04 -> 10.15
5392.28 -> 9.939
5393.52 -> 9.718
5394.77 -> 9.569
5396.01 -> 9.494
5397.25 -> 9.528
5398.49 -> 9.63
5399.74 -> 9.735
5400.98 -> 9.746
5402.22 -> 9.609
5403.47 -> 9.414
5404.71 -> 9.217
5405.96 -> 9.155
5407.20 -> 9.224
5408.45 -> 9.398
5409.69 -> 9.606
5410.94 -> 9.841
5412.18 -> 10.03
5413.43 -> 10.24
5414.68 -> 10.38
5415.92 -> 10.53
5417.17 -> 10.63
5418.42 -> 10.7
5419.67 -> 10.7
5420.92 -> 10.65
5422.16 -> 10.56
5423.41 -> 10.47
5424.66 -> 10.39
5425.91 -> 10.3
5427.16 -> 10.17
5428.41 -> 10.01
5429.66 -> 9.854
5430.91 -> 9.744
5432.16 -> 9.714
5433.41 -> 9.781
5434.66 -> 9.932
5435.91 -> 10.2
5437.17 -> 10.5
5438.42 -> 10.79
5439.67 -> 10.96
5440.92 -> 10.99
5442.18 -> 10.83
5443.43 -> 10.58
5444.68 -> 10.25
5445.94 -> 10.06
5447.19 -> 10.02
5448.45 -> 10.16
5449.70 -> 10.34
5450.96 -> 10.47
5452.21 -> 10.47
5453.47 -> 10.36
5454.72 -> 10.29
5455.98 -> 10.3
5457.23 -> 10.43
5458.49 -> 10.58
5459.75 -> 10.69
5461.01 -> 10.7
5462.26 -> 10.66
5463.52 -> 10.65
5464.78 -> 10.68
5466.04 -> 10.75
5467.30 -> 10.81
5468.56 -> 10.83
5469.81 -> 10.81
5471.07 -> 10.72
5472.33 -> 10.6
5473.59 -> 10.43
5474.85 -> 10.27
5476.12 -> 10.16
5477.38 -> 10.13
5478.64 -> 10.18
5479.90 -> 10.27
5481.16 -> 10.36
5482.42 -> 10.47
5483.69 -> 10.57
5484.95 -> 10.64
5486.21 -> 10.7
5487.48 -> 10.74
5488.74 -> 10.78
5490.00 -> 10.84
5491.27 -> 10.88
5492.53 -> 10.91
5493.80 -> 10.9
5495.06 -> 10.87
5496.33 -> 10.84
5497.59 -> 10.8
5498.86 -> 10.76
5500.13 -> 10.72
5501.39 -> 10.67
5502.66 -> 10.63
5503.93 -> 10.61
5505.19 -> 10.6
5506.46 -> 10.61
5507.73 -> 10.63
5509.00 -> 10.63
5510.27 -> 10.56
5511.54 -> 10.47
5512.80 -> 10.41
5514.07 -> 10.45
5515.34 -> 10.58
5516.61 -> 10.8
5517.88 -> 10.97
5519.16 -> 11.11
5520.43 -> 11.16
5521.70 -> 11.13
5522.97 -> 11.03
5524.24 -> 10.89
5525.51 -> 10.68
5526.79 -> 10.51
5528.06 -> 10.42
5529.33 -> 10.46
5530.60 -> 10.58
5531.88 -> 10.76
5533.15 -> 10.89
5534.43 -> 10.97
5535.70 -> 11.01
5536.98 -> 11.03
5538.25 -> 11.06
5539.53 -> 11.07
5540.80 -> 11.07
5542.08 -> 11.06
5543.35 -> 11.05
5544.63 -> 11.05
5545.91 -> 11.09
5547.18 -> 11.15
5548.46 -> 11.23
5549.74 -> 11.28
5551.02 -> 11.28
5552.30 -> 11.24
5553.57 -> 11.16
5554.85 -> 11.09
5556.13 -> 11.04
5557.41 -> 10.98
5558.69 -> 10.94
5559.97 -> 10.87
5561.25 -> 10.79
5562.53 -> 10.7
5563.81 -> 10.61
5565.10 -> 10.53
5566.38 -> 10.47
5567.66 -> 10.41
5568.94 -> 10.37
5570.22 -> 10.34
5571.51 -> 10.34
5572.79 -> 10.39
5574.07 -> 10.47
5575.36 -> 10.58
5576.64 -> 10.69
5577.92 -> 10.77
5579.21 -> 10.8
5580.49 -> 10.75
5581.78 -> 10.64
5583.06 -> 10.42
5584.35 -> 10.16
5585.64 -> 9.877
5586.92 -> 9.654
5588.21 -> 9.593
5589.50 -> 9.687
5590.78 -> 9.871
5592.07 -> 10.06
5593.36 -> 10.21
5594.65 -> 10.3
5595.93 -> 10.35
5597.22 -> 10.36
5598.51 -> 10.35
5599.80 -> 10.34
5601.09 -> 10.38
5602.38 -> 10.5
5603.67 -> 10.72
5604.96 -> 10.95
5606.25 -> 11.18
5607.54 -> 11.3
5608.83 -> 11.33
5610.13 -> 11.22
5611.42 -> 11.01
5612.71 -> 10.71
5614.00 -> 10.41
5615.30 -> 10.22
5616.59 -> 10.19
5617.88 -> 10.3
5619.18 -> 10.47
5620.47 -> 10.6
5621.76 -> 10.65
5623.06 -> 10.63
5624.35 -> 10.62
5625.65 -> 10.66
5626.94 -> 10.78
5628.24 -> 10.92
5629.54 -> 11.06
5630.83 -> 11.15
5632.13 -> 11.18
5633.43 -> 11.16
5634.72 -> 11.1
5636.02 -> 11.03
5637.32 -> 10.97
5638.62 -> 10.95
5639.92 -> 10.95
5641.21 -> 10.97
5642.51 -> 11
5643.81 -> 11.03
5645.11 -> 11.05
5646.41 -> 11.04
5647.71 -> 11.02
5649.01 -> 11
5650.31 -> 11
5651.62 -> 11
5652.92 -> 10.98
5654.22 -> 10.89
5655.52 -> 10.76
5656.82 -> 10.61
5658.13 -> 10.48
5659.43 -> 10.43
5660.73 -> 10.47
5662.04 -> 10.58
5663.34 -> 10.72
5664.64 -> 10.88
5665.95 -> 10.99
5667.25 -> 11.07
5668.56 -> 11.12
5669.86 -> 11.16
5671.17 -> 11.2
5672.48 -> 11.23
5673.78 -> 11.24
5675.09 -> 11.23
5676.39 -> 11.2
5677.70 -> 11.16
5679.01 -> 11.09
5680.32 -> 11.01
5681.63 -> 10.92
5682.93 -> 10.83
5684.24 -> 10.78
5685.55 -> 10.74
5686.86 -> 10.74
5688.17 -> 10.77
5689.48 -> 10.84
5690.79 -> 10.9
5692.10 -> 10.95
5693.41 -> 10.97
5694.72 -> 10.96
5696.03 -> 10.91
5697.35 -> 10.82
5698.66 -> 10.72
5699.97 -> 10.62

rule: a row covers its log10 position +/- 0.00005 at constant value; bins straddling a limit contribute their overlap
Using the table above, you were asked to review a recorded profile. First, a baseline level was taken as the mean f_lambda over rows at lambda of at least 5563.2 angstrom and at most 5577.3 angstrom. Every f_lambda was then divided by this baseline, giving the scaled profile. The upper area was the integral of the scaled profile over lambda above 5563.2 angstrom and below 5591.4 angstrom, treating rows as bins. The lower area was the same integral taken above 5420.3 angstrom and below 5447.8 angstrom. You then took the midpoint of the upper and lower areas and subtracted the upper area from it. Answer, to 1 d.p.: -0.4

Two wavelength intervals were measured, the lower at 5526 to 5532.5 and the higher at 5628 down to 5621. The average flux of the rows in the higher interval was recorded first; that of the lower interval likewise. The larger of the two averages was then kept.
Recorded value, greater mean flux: 10.7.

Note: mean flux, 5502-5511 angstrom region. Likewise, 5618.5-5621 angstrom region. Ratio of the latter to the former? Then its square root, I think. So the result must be 1.00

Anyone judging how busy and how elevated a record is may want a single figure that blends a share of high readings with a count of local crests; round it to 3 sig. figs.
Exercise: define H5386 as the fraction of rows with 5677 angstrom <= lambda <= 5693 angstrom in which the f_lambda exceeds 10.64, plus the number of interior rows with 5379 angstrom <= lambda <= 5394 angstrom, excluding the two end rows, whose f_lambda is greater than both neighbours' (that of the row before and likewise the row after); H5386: 1.00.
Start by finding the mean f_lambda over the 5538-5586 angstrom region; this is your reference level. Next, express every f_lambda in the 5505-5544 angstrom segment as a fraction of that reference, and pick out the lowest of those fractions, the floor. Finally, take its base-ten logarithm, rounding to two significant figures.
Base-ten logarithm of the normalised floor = -0.015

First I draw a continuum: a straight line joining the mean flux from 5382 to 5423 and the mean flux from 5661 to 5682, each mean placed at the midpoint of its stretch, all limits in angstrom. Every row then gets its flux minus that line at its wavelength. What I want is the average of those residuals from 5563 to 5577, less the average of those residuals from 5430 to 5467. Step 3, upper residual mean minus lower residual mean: -0.38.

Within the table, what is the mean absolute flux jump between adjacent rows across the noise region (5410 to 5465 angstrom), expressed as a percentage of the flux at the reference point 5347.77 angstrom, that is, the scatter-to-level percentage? 1.2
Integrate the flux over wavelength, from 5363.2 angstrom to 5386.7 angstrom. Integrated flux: 241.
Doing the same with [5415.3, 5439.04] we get 244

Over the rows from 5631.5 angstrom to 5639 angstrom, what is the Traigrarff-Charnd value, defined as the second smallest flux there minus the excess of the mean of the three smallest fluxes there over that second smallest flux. 11.0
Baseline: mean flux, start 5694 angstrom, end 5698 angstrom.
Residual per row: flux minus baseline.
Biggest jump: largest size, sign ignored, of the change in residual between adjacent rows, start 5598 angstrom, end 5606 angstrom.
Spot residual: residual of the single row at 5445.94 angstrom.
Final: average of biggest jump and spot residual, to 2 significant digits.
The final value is -0.30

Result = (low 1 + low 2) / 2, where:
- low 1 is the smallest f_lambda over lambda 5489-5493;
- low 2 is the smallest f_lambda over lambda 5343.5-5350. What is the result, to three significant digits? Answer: 10.5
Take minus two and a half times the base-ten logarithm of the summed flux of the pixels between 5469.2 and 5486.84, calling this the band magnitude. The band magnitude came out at -5.41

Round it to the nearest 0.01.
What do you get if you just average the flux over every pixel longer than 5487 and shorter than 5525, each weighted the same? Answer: 10.77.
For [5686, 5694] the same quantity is 10.86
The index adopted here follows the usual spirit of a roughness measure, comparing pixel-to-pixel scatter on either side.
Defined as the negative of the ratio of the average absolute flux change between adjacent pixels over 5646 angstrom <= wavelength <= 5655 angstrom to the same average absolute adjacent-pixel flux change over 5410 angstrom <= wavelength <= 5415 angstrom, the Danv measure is -0.1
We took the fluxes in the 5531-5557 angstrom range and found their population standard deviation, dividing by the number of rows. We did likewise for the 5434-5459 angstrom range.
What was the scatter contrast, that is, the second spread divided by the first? 2.4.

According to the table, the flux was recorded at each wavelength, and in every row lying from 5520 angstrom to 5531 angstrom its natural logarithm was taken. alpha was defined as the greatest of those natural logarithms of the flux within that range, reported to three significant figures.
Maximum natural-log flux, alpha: 2.41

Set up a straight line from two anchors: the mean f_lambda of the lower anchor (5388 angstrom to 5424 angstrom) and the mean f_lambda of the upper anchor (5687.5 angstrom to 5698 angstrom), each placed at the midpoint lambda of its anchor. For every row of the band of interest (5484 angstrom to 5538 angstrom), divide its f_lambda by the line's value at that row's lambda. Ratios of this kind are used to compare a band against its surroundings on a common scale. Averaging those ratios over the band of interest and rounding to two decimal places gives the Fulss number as 1.04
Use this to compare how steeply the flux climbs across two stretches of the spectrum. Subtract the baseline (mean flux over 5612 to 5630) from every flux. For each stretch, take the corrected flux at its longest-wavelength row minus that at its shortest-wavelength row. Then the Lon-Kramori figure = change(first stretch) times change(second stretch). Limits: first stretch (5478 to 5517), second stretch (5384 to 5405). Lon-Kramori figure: -1.0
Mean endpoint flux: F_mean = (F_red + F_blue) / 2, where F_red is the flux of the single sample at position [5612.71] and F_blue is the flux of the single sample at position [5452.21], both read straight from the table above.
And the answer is 10.59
